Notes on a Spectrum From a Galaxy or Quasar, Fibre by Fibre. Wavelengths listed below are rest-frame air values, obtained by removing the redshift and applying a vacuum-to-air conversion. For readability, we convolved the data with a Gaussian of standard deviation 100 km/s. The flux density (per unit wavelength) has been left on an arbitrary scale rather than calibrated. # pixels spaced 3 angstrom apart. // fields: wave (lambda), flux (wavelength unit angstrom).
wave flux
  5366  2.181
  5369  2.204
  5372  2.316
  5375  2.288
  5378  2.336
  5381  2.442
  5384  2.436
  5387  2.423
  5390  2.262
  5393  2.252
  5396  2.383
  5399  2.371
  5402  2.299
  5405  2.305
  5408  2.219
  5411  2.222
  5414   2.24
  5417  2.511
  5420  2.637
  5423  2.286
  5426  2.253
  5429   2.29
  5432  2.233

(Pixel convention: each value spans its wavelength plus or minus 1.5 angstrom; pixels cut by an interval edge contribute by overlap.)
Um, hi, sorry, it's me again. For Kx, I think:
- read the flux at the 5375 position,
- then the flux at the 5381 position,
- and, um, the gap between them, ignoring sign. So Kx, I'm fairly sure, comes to 0.15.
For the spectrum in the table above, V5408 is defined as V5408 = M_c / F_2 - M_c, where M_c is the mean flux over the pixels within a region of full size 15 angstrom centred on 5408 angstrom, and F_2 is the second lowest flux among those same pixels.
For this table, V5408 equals -1.24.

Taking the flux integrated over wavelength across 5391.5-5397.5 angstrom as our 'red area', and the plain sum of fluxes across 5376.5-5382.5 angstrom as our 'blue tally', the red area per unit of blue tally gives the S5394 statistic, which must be 2.91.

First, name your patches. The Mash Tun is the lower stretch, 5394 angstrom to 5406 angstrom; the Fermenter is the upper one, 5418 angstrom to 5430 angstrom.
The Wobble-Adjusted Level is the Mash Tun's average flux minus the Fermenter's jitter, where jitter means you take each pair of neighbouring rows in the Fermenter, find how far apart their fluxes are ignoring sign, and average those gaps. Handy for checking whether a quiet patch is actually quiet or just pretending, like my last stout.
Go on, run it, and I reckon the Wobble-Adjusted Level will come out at 2.20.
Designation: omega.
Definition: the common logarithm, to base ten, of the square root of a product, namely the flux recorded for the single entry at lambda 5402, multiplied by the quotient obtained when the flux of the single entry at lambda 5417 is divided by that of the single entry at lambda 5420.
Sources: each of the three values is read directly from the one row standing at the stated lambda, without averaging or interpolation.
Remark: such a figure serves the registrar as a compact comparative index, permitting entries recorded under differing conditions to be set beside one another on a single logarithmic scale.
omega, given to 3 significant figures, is 0.170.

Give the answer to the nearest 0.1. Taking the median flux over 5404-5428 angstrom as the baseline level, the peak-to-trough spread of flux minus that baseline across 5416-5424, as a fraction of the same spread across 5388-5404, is 2.7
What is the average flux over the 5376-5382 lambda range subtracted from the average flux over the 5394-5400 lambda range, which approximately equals -0.01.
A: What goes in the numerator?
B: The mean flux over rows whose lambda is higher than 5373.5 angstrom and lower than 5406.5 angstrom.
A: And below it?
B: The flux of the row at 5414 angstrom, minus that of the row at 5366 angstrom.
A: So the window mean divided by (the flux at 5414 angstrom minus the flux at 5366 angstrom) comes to 40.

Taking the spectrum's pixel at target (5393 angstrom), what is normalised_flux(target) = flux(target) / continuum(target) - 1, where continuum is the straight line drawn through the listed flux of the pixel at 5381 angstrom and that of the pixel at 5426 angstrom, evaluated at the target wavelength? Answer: -0.058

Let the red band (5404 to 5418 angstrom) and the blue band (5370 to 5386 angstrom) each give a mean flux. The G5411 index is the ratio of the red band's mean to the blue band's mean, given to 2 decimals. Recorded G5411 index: 0.97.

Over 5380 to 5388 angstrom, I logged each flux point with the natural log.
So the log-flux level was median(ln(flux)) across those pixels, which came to 0.890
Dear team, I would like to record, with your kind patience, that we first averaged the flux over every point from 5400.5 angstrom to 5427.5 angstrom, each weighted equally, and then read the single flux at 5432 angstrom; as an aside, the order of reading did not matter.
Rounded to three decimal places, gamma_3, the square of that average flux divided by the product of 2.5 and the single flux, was 0.973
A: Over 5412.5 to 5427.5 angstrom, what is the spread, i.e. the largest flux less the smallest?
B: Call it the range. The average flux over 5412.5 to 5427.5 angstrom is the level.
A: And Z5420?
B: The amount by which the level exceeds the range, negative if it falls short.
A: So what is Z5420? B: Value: 1.99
